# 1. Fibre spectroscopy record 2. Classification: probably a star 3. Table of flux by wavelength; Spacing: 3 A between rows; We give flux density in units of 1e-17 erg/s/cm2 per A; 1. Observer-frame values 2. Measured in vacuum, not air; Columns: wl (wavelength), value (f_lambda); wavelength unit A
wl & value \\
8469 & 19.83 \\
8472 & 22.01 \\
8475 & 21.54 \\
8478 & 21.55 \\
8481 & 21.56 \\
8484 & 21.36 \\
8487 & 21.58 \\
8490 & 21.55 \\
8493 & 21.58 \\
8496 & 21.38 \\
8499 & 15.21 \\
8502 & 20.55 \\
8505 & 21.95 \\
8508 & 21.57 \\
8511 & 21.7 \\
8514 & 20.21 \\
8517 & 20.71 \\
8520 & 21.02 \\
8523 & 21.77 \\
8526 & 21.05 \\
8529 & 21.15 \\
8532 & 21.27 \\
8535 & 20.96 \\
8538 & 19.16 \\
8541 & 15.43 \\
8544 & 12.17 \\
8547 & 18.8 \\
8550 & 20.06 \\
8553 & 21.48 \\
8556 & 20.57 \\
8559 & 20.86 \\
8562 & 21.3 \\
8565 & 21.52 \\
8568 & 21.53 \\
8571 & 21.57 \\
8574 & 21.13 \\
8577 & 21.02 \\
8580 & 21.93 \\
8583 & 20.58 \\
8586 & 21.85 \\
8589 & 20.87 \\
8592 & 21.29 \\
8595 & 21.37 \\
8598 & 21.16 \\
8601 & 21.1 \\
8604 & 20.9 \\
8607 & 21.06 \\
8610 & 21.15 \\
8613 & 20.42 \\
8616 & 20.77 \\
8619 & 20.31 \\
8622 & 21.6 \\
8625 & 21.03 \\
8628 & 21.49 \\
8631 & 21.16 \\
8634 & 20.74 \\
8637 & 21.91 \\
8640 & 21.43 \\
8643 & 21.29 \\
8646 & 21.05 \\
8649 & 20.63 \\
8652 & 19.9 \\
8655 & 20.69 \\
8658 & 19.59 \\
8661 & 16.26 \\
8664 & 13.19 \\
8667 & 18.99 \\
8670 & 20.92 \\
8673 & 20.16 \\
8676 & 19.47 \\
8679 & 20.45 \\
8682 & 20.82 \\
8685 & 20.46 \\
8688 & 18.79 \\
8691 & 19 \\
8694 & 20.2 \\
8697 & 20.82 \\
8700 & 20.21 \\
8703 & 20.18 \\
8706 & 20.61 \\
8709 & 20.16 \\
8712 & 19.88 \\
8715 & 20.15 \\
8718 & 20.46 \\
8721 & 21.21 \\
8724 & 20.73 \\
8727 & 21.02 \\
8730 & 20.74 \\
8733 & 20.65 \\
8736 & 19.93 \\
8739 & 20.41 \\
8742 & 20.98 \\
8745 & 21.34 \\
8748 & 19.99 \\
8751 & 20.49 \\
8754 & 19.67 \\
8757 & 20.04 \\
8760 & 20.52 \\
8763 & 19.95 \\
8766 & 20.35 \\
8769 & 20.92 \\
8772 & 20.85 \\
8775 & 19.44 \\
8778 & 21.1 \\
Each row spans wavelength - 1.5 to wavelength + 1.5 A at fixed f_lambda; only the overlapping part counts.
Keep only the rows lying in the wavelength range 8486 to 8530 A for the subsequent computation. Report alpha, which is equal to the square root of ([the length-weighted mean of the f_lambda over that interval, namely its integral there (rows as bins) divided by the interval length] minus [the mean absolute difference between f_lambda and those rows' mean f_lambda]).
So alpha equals 4.47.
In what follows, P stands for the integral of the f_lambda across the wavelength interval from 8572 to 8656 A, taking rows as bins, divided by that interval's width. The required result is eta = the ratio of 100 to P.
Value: 4.75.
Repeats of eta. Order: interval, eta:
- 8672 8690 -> 5.00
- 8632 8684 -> 5.03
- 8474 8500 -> 4.78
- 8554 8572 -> 4.71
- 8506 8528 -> 4.72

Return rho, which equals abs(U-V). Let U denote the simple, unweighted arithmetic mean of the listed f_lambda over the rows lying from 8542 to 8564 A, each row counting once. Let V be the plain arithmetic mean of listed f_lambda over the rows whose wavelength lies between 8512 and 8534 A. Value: 1.7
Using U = 19.3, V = 21.0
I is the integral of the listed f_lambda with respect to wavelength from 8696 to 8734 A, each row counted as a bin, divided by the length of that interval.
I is 20.5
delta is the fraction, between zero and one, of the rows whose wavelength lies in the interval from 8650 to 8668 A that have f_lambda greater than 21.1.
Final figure 0.00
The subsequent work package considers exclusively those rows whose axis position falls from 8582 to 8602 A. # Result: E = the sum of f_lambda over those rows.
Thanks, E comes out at 148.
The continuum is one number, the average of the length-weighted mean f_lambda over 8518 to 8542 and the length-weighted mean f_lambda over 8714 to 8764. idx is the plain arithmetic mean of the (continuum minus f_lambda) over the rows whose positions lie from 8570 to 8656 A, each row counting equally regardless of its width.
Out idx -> -0.7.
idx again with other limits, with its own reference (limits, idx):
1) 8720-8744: -0.3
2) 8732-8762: 0.0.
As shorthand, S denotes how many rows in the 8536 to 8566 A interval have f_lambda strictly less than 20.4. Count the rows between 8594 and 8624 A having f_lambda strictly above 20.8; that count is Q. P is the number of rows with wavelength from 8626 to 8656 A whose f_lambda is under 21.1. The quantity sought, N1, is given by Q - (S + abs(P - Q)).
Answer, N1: 0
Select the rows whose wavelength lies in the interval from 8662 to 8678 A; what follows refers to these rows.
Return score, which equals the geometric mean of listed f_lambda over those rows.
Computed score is 18.3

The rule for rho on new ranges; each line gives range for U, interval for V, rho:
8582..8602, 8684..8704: 1.2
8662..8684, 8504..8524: 2.1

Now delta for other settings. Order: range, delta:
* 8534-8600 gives 0.50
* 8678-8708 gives 0.00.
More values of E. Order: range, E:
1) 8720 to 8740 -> 145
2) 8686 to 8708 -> 140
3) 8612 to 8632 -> 147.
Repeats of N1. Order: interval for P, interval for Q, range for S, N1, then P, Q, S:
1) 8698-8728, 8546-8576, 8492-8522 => 3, 9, 7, 2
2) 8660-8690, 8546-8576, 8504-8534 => 3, 10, 7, 1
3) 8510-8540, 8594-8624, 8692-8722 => 0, 6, 7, 6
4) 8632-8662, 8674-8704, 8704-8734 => -6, 7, 2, 3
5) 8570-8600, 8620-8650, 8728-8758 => -1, 3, 8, 4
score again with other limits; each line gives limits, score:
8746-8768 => 20.1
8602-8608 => 21.0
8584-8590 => 21.4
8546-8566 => 20.6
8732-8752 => 20.5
